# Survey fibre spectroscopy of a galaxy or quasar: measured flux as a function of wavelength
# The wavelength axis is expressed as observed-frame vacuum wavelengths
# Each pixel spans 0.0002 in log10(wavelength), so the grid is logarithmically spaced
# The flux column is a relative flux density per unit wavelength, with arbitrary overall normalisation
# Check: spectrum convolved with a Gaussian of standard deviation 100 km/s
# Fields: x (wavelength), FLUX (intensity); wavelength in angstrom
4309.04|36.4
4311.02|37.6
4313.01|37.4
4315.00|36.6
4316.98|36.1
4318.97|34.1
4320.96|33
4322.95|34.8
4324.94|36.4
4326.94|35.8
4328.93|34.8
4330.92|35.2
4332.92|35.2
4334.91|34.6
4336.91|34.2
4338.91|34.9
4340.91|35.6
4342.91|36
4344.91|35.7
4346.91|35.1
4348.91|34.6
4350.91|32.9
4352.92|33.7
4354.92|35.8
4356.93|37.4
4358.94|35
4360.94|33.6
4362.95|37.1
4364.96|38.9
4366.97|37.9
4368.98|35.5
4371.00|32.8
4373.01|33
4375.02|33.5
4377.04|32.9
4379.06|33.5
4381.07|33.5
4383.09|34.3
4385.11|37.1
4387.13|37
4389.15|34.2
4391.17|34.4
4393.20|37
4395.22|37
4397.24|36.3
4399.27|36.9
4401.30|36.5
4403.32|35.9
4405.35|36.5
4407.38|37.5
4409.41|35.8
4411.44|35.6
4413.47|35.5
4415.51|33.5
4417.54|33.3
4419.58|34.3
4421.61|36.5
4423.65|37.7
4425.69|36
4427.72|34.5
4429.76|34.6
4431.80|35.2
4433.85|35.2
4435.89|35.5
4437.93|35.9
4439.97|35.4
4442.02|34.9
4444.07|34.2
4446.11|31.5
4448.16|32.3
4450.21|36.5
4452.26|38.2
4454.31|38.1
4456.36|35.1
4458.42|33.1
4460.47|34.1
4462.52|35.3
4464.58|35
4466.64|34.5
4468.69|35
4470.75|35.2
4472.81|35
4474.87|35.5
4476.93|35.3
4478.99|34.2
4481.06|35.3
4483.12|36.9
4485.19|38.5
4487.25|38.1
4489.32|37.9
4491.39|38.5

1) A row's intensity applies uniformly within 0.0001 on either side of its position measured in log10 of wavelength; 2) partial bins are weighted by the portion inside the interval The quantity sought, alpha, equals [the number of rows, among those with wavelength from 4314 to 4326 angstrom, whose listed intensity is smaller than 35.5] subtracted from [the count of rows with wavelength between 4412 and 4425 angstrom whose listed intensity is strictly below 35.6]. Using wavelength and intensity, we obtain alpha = 1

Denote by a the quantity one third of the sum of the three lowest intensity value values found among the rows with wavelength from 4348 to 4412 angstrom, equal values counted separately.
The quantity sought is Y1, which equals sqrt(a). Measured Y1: 5.73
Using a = 32.9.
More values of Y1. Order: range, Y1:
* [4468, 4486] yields 5.89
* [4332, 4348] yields 5.88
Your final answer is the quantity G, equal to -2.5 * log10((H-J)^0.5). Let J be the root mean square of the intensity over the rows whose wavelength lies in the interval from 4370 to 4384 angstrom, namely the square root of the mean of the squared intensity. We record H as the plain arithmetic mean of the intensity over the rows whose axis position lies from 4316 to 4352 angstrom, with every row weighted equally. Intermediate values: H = 34.9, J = 33.4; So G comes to -0.25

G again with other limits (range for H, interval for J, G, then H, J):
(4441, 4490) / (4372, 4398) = 0.41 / 35.4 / 34.9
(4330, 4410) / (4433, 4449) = 0.02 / 35.4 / 34.4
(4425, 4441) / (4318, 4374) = 1.12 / 35.3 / 35.2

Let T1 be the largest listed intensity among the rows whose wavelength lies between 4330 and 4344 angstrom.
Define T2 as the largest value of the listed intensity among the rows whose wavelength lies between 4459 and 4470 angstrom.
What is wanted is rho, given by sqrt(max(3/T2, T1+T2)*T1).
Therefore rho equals 50.7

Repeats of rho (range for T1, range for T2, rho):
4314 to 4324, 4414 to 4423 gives 51.7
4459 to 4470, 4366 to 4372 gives 50.8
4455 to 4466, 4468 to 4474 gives 49.9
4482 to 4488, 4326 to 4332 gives 53.5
